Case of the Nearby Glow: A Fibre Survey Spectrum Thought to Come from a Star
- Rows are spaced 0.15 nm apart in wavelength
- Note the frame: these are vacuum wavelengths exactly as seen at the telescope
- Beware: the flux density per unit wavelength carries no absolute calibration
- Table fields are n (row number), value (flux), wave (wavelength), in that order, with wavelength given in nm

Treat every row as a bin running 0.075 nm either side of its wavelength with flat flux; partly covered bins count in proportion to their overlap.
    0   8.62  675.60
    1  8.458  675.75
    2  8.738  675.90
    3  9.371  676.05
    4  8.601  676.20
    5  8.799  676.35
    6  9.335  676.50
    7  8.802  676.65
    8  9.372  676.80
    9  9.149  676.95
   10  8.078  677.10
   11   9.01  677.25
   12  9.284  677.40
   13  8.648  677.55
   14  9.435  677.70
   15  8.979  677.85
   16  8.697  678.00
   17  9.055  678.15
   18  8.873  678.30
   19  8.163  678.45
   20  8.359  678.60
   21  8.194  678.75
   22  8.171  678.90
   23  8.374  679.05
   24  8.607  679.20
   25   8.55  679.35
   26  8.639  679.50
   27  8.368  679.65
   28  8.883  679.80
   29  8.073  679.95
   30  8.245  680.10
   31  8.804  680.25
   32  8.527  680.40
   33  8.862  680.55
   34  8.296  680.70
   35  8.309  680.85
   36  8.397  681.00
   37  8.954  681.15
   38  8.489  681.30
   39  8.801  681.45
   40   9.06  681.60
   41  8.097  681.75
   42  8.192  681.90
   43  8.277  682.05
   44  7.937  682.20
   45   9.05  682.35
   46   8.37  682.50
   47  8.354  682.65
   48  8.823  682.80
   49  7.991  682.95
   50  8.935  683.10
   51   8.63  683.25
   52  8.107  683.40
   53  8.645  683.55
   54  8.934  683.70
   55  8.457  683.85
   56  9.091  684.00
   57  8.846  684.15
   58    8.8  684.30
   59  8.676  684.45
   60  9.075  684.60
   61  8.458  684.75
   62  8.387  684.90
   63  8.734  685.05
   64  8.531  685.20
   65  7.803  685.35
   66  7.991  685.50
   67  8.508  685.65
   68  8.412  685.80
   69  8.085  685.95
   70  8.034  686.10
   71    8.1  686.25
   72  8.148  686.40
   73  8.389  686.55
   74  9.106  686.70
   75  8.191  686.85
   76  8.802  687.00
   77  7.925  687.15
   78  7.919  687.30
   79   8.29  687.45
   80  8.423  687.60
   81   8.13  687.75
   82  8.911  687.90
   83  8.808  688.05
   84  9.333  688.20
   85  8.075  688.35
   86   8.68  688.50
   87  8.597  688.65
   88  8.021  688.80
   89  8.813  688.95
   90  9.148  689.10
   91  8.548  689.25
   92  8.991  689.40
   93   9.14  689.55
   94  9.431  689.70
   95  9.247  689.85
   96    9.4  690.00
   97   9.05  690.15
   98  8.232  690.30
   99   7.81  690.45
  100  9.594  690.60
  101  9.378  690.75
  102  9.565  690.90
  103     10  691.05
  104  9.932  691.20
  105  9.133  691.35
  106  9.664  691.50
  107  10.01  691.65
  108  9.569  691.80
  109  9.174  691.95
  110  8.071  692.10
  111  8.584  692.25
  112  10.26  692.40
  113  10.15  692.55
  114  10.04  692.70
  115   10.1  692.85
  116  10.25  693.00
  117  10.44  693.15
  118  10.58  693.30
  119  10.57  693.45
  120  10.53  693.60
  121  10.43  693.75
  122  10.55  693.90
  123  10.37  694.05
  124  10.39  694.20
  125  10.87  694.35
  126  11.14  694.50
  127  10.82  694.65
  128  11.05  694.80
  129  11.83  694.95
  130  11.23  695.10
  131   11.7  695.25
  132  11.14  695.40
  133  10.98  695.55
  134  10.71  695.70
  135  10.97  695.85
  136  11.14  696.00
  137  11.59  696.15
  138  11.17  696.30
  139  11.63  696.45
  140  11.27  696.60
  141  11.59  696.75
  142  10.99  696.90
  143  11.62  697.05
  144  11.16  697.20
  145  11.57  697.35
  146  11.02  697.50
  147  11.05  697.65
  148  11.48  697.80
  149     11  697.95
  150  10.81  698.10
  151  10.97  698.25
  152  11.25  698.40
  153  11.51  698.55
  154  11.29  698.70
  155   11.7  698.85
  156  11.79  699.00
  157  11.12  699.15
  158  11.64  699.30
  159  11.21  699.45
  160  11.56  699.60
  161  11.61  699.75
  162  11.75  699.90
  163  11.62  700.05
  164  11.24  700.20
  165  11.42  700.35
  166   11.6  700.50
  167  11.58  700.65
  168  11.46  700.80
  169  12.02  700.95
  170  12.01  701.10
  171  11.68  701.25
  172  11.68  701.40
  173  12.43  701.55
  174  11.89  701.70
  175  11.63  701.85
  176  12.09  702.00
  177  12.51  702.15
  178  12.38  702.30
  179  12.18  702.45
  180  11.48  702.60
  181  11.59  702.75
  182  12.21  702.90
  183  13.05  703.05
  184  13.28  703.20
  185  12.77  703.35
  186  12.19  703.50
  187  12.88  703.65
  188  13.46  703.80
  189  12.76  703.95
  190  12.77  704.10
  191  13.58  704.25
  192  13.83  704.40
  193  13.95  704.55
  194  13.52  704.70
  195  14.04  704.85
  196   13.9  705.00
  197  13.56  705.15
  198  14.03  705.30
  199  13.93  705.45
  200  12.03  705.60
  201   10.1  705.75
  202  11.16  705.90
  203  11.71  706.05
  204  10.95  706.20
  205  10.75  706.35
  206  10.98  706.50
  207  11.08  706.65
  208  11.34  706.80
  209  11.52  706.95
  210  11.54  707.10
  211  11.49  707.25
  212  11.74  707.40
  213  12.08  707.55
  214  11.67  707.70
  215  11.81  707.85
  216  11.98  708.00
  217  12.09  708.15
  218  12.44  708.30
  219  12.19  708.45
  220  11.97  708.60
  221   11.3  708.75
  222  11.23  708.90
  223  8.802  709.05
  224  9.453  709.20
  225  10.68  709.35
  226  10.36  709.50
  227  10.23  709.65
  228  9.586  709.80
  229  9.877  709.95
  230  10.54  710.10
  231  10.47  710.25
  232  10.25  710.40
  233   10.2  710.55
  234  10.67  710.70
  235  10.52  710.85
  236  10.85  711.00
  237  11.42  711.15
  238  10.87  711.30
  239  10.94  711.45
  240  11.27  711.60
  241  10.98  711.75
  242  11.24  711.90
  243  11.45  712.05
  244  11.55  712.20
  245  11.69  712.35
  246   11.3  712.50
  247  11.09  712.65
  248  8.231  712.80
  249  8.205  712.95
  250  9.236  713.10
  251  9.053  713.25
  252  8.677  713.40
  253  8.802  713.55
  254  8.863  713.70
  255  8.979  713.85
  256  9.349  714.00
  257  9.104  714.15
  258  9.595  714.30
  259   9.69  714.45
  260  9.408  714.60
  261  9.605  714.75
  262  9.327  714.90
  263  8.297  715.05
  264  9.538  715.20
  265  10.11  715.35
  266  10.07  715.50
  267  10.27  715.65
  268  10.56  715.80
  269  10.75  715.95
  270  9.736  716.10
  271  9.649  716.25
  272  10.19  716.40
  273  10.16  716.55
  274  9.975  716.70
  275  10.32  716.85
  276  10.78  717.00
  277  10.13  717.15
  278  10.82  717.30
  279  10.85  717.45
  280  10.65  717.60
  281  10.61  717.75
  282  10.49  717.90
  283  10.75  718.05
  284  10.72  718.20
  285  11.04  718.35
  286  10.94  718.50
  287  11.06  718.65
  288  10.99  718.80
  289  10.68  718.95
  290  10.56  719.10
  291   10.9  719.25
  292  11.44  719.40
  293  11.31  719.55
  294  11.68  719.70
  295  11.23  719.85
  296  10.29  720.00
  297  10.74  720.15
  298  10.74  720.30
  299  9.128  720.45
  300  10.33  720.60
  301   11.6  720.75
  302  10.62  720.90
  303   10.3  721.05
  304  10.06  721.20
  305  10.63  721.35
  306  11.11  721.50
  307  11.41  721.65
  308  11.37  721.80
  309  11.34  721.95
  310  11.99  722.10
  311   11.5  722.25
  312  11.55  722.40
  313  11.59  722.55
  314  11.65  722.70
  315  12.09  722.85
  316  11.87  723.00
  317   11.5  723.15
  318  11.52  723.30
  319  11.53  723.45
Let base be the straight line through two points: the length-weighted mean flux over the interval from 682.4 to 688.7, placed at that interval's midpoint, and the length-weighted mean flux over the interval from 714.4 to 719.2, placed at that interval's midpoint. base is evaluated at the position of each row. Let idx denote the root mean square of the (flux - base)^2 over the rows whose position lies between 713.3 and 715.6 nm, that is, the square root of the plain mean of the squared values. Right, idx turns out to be 1.3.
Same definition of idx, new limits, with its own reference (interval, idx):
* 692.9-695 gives 3.5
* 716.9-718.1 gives 0.2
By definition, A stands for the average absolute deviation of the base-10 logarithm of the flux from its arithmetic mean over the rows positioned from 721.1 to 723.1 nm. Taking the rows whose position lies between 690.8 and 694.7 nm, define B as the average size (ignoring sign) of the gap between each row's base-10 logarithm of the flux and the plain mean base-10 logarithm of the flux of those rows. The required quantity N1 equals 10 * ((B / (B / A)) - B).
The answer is -0.083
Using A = 0.0148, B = 0.023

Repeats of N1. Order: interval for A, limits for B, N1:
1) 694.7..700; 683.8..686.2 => -0.043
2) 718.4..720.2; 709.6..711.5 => -0.032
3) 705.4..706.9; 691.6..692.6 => -0.068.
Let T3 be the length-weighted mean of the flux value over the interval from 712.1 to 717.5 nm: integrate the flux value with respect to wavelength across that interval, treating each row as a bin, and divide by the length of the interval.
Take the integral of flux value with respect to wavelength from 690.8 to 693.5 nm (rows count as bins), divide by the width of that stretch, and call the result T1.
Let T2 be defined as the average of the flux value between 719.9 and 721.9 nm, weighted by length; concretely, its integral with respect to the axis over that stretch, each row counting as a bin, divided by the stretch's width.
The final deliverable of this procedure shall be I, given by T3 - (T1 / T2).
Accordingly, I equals 8.9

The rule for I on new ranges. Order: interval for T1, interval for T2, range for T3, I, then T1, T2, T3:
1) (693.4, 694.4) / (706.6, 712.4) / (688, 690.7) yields 7.9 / 10.5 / 11.1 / 8.8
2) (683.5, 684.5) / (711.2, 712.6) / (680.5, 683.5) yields 7.7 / 8.8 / 11.3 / 8.5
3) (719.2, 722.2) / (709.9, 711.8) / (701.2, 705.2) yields 11.7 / 10.9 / 10.7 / 12.7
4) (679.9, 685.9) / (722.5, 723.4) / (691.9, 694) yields 9.3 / 8.5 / 11.7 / 10.0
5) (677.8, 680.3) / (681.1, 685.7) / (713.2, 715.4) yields 8.2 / 8.5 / 8.5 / 9.2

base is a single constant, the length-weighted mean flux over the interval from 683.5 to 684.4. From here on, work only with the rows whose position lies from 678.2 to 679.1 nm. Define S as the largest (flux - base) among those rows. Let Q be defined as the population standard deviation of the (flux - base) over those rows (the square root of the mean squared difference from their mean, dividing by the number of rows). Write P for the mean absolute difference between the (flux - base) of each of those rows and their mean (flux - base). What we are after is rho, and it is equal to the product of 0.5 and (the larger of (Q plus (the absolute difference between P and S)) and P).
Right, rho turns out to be 0.17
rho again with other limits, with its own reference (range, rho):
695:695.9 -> 1.49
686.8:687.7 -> 0.27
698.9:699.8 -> 1.51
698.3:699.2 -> 1.51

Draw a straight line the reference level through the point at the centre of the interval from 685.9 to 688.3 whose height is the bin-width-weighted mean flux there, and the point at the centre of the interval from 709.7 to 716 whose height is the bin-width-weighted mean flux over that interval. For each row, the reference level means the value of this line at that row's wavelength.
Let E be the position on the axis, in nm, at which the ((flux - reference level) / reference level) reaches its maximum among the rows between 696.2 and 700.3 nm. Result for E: 696.45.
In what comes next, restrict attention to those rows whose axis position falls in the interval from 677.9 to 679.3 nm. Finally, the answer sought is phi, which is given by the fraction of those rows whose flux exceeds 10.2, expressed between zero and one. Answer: 0.00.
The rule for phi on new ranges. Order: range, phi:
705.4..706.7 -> 0.89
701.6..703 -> 1.00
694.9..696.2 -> 1.00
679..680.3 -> 0.00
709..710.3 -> 0.56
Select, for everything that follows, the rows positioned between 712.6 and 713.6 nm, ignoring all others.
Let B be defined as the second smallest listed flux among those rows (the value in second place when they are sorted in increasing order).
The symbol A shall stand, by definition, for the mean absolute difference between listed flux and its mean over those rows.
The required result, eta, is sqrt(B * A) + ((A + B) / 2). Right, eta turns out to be 6.74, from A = 0.64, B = 8.231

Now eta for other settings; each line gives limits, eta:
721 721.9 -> 7.62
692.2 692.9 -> 7.50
